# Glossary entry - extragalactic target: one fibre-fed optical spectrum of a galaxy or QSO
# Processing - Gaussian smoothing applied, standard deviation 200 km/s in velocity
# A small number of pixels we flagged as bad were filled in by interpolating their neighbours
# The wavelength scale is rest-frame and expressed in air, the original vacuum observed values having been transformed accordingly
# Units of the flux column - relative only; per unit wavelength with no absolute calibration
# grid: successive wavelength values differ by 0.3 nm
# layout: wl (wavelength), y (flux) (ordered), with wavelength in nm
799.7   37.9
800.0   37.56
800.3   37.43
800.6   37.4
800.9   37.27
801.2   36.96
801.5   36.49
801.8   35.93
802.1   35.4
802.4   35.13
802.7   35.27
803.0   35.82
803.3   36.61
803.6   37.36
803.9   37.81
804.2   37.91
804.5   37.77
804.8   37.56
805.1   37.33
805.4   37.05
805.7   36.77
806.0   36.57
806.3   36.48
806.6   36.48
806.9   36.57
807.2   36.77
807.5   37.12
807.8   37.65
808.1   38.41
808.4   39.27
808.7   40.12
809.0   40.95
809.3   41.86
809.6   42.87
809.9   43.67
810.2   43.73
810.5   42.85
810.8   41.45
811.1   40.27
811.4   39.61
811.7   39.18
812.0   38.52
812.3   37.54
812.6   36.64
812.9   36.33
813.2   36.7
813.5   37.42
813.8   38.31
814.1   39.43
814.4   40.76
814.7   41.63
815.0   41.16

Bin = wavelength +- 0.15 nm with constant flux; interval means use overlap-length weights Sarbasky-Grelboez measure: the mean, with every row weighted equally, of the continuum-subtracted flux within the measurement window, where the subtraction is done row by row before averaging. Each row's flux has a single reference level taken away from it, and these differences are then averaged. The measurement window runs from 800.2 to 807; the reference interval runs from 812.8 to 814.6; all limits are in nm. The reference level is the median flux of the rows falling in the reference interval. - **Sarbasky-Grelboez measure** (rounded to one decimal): -1.1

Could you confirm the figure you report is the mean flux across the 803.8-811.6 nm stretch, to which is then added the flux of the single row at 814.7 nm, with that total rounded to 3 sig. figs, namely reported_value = 80.7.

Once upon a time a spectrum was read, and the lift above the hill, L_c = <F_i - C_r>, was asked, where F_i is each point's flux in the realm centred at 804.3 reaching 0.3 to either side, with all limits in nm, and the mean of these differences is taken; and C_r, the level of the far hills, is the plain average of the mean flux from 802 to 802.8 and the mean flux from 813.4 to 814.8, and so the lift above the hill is 0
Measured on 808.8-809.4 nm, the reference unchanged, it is 4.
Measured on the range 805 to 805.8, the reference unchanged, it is 0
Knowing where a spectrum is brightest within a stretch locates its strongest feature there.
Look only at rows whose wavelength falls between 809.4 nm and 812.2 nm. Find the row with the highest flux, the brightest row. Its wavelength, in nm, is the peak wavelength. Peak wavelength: 810.2 nm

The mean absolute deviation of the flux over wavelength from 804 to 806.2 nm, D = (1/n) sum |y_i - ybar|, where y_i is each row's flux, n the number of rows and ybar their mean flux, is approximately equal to 0.4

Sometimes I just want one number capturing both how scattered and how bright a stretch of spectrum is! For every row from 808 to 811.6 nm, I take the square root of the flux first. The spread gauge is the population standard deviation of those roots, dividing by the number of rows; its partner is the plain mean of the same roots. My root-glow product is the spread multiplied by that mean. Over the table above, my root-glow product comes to 0.8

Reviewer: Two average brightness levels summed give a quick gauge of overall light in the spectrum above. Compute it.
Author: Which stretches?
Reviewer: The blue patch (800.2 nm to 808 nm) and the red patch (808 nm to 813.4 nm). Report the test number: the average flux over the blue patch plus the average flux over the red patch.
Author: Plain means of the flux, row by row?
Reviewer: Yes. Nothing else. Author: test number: 76.8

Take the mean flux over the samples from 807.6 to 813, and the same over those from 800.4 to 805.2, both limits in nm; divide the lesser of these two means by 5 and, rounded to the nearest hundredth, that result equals 7.35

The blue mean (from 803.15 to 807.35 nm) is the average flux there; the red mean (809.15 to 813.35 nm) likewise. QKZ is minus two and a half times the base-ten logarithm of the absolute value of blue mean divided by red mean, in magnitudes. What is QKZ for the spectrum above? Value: 0.085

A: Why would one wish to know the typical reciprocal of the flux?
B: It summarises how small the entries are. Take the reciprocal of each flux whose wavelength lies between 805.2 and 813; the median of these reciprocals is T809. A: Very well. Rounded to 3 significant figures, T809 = 0.0260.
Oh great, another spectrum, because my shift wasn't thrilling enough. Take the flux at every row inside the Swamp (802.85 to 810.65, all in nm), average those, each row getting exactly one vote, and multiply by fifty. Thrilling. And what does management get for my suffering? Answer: 1930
